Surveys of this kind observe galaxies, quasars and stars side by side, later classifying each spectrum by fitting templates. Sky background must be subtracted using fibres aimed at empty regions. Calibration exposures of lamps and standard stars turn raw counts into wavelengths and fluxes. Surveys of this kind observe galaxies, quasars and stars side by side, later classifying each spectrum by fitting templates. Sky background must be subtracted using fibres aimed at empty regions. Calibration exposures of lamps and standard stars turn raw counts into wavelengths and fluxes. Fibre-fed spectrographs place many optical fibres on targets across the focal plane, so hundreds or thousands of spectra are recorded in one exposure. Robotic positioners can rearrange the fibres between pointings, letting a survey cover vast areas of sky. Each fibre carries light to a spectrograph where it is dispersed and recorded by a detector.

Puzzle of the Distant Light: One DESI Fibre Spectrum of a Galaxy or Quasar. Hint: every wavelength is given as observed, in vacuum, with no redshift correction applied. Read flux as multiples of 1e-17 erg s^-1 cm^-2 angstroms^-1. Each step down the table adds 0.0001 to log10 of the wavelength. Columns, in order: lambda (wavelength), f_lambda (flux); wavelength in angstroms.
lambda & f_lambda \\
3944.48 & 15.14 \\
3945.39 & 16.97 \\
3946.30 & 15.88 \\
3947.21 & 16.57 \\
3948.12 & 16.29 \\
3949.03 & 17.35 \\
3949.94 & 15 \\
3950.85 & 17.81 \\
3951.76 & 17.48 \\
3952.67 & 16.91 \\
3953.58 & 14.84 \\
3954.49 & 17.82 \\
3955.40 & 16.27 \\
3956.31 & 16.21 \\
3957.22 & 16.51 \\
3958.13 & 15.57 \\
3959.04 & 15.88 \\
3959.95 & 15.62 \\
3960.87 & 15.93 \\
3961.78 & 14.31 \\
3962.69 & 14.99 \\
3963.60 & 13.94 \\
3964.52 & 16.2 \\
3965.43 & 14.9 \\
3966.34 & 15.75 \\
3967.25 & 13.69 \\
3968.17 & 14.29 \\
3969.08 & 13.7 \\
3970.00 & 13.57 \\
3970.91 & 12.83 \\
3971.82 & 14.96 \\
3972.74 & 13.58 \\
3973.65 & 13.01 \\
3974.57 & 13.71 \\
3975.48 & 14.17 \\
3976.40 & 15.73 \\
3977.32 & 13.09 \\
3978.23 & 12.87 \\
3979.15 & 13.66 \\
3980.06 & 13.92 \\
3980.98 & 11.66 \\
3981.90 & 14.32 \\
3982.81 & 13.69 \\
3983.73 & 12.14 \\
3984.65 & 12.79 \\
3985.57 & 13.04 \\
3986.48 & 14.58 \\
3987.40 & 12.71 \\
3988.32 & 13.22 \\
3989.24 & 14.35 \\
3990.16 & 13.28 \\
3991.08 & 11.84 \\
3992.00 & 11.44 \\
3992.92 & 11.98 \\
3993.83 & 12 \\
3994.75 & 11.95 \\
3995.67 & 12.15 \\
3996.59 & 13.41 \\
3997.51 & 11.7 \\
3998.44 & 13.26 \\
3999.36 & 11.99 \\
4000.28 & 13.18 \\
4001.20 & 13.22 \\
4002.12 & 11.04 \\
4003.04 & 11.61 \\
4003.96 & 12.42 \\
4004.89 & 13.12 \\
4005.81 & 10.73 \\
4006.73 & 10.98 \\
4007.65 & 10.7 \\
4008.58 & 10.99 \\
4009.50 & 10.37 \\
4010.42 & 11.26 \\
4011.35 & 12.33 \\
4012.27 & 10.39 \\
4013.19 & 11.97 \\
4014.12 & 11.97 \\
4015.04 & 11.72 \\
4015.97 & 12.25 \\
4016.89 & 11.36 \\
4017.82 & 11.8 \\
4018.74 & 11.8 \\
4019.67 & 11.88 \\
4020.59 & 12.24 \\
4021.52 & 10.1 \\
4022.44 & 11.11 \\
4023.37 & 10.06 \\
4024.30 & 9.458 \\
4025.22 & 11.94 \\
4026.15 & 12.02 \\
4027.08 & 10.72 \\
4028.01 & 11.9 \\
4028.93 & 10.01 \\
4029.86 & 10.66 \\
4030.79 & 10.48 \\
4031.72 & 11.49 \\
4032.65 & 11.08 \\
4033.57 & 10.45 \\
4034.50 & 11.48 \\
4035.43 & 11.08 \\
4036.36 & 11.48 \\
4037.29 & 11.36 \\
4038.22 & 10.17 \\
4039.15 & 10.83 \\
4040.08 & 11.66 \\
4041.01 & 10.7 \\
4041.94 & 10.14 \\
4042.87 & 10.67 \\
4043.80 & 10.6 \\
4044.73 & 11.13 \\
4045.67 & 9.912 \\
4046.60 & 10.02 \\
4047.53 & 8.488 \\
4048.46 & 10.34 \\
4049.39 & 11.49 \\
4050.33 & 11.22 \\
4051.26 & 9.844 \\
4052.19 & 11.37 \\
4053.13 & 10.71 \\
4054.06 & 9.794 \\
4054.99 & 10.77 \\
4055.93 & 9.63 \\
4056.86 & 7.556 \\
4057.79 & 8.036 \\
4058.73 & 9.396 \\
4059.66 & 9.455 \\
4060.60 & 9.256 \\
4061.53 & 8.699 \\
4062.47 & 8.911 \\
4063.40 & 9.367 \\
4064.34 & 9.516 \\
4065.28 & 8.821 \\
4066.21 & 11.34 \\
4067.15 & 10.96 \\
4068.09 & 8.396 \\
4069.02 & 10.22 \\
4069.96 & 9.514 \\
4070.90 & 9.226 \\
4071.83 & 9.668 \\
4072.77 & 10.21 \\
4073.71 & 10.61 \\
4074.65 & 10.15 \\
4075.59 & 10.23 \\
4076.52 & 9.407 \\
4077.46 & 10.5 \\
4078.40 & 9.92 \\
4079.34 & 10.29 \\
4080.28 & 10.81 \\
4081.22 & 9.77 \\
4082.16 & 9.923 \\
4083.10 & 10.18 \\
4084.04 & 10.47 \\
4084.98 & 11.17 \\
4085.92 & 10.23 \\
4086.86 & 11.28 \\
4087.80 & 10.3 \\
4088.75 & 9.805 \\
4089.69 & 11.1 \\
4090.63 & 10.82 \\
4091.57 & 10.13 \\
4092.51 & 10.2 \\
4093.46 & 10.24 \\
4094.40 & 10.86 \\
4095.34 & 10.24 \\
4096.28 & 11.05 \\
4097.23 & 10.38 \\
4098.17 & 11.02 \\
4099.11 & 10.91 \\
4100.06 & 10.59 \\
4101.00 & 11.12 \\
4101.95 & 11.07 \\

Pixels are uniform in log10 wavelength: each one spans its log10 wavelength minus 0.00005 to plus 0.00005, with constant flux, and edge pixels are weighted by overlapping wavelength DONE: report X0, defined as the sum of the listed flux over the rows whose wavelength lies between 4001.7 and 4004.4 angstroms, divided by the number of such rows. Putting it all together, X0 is 11.7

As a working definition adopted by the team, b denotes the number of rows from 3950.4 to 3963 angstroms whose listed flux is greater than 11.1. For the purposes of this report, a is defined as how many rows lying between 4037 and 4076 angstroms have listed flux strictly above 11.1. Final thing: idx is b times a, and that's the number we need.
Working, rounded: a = 7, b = 14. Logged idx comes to 98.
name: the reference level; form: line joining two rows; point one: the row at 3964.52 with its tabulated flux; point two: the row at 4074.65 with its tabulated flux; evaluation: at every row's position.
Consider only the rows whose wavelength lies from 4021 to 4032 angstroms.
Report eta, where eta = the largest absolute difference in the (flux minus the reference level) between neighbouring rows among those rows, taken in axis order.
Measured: 2.53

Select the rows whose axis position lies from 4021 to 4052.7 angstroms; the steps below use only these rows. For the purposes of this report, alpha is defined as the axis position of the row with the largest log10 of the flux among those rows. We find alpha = 4026.15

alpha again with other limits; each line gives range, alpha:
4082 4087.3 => 4086.86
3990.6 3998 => 3996.59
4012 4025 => 4015.97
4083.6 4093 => 4086.86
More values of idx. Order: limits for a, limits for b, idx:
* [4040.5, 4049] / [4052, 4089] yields 4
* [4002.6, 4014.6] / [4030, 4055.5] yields 63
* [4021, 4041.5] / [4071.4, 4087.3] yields 18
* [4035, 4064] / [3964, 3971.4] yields 56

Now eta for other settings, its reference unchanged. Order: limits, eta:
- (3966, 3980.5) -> 2.59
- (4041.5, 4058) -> 2.02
